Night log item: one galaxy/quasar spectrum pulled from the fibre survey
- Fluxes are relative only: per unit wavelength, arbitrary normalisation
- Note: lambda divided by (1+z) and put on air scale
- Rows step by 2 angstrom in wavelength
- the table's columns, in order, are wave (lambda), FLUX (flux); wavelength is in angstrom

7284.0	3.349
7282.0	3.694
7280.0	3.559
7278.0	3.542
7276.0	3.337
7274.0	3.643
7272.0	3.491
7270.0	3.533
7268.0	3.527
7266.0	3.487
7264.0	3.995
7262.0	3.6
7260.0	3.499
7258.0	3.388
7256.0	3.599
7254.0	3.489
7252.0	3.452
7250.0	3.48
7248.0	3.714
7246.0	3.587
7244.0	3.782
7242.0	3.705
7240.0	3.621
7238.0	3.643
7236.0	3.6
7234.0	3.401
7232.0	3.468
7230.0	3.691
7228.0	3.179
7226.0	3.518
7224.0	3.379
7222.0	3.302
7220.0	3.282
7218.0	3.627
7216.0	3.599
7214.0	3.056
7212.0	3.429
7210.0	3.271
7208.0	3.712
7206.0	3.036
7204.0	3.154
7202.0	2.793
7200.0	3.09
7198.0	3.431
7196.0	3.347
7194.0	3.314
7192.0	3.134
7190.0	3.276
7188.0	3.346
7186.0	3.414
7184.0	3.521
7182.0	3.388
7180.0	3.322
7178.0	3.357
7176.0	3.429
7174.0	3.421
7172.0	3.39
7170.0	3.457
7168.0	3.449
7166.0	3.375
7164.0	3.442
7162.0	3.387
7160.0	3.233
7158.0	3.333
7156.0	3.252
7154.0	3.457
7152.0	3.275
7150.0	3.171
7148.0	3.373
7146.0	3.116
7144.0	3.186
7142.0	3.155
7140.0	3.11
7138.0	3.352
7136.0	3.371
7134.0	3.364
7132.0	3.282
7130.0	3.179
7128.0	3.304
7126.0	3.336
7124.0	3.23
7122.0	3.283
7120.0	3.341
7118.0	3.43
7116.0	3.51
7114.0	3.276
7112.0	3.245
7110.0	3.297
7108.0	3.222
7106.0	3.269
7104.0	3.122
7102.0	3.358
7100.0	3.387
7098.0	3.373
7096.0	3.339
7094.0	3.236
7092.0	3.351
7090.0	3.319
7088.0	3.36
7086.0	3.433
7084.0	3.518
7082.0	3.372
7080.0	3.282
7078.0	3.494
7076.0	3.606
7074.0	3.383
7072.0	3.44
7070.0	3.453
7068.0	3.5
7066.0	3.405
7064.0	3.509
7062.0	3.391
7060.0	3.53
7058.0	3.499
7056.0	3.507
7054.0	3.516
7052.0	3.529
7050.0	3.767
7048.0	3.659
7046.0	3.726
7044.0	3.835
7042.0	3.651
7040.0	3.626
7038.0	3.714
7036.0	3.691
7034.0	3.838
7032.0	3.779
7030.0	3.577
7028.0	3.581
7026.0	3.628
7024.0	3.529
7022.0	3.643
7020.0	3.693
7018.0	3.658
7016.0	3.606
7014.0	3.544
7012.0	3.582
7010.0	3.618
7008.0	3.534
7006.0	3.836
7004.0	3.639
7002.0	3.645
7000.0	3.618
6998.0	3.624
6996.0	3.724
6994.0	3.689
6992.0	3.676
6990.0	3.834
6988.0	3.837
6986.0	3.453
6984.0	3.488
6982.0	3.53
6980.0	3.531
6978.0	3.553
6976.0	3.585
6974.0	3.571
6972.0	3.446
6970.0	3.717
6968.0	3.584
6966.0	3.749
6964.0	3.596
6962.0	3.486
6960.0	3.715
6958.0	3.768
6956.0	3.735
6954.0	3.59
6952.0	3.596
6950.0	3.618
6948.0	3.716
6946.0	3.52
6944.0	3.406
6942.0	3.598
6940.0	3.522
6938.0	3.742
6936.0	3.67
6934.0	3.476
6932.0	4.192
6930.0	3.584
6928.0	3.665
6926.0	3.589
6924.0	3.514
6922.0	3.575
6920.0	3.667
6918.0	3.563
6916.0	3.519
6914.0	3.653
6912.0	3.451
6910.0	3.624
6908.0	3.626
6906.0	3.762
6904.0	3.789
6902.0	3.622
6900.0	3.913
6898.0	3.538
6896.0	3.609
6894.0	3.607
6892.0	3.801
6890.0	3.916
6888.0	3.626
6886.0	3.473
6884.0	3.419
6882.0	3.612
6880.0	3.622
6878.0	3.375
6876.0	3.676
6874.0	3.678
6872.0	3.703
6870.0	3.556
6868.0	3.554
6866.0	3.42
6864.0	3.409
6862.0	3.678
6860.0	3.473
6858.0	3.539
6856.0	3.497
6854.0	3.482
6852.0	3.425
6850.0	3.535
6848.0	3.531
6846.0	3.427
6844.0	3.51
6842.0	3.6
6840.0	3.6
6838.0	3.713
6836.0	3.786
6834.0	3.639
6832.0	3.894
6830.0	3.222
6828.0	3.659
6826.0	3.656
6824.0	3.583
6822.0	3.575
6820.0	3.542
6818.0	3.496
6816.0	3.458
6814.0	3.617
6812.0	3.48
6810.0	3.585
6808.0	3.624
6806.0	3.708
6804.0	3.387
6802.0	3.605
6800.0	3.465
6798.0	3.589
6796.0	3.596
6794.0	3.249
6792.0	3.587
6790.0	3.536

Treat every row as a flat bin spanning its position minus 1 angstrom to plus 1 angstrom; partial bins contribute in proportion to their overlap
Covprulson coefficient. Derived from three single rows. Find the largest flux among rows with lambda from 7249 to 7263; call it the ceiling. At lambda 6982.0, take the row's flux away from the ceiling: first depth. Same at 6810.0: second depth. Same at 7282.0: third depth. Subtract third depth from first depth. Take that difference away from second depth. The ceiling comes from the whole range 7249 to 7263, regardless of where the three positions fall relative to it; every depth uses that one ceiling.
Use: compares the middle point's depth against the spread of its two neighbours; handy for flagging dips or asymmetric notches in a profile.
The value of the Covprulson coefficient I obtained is -0.149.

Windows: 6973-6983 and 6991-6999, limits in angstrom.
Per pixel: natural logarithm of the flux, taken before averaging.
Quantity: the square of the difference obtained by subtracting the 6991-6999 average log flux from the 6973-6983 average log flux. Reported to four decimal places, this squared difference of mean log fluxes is 0.0012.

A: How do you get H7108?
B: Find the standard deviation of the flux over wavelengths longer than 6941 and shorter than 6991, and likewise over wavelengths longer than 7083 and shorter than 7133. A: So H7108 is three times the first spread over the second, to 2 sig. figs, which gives 3.9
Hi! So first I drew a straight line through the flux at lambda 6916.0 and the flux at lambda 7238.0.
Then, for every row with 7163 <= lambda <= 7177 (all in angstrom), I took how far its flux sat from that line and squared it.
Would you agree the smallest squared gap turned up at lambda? 7170.0 angstrom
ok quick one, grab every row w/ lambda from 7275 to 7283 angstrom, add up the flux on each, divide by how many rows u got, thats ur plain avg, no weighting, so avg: 3.53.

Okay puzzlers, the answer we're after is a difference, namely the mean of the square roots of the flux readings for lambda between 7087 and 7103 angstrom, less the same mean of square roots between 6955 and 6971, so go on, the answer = -0.088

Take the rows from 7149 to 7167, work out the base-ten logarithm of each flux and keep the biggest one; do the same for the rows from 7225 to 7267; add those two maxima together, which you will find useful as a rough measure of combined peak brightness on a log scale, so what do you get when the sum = 1.14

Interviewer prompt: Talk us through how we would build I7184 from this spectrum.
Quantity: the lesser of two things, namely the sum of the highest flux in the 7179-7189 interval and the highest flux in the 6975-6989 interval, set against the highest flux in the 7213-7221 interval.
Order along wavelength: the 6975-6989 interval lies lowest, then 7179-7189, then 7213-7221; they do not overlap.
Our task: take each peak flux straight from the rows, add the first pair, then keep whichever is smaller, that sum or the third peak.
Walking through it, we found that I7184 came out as 3.63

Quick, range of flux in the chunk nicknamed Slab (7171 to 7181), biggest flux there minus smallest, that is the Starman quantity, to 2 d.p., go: 0.11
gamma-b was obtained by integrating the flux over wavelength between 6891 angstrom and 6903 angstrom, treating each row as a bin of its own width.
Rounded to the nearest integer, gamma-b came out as 44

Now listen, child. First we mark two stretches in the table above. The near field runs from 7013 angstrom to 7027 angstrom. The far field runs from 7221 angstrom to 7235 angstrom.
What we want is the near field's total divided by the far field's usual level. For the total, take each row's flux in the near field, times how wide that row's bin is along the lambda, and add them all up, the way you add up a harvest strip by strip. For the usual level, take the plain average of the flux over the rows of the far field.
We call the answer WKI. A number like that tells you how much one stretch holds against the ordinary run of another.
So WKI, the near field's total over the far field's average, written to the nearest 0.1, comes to 14.8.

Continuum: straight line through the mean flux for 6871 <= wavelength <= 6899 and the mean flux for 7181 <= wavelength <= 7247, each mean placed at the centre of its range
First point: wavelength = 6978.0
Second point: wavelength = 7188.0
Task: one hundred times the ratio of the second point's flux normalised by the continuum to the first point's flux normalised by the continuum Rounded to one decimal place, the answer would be 98.1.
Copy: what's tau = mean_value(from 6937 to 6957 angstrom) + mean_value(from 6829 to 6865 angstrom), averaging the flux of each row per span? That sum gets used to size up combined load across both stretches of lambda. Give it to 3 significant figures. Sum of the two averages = 7.16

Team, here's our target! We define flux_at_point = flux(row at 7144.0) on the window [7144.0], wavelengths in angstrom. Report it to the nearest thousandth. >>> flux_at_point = 3.186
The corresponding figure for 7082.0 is 3.372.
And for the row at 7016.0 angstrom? 3.606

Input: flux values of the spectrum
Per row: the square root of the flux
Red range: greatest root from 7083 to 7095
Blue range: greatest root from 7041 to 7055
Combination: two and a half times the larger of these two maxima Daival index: 4.90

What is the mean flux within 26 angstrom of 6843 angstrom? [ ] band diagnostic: 3.56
